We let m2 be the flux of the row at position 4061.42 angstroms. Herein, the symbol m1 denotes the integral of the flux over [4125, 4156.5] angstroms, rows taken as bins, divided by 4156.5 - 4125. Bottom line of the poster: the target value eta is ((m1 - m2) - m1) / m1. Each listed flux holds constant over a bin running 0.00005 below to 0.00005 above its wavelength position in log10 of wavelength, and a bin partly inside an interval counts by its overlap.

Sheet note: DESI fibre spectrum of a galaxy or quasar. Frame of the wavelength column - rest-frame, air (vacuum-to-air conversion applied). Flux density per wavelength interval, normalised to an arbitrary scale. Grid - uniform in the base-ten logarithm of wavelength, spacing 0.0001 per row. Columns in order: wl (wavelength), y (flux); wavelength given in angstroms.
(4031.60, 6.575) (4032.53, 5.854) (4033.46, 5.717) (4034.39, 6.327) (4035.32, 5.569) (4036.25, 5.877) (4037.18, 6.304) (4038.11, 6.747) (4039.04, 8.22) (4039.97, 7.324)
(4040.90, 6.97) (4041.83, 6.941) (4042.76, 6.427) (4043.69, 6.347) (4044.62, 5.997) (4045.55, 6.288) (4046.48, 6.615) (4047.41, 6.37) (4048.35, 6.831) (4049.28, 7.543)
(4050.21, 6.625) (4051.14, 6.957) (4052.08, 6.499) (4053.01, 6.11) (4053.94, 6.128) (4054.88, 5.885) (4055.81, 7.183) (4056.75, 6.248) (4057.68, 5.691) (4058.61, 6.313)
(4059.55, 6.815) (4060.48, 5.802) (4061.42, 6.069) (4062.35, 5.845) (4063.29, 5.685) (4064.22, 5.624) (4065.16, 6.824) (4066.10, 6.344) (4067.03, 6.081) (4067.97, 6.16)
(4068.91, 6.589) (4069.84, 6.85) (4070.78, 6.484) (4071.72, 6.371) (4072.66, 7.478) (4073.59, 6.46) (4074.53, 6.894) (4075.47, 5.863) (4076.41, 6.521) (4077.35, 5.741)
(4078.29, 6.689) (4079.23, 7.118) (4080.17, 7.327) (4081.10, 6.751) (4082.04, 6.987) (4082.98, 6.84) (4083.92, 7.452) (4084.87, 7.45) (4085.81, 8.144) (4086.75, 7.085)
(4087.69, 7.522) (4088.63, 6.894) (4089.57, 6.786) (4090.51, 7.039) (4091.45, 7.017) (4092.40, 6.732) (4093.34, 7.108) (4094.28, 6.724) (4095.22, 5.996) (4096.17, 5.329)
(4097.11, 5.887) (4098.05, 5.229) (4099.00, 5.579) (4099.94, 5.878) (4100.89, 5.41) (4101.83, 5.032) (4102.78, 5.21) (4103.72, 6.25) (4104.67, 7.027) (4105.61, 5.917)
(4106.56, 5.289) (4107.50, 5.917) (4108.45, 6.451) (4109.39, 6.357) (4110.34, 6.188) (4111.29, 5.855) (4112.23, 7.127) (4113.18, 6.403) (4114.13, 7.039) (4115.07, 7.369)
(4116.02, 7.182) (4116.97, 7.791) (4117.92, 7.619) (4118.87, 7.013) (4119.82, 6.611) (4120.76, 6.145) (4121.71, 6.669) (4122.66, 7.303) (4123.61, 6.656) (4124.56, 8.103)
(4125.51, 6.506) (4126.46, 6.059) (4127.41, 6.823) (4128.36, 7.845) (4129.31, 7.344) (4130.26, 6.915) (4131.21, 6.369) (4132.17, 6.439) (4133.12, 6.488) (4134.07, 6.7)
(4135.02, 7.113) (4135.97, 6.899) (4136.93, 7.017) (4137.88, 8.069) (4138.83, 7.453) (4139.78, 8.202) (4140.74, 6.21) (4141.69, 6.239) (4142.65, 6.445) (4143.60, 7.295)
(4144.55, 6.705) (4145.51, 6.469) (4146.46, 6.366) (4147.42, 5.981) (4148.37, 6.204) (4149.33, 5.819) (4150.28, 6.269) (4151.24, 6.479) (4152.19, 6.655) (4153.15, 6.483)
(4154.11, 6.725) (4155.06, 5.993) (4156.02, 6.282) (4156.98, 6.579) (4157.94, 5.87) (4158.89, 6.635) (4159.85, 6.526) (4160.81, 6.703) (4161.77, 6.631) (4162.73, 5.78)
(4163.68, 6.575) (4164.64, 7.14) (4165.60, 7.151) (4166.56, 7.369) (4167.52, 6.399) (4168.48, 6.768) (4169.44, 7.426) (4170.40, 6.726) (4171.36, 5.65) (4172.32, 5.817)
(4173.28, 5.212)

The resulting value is -0.91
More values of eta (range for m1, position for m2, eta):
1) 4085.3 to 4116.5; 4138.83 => -1.17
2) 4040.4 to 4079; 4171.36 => -0.88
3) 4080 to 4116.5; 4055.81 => -1.10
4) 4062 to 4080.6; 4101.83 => -0.78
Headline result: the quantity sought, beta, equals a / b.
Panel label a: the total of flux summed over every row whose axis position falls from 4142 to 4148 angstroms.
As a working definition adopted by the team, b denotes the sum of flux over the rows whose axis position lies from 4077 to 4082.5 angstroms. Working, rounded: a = 39.3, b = 40.6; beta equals 0.97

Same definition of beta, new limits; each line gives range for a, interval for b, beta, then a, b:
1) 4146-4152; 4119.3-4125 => 0.89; 37.1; 41.5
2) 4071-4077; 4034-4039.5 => 1.01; 39.6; 39.0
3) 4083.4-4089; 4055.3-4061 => 1.17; 44.5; 38.1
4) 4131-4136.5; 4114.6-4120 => 0.92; 40.0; 43.6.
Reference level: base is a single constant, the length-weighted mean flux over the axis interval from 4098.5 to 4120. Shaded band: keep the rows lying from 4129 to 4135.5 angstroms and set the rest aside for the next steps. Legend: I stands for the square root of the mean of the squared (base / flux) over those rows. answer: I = 0.94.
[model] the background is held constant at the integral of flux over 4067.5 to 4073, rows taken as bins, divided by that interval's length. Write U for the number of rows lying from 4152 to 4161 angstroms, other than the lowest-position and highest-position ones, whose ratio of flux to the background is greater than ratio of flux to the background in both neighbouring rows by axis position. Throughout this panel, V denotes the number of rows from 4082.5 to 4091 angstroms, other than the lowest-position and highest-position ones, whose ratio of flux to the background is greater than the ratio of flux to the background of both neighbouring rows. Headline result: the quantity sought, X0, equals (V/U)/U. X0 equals 0.3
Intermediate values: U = 3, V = 3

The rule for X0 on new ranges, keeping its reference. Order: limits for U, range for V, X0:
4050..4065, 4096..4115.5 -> 0.2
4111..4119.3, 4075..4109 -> 1.2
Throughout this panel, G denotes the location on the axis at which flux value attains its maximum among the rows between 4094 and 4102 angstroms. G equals 4094.28 angstroms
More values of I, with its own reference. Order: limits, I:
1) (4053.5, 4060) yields 1.01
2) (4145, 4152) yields 1.02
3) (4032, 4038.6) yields 1.06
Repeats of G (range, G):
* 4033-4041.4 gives 4039.04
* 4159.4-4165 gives 4164.64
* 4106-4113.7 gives 4112.23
